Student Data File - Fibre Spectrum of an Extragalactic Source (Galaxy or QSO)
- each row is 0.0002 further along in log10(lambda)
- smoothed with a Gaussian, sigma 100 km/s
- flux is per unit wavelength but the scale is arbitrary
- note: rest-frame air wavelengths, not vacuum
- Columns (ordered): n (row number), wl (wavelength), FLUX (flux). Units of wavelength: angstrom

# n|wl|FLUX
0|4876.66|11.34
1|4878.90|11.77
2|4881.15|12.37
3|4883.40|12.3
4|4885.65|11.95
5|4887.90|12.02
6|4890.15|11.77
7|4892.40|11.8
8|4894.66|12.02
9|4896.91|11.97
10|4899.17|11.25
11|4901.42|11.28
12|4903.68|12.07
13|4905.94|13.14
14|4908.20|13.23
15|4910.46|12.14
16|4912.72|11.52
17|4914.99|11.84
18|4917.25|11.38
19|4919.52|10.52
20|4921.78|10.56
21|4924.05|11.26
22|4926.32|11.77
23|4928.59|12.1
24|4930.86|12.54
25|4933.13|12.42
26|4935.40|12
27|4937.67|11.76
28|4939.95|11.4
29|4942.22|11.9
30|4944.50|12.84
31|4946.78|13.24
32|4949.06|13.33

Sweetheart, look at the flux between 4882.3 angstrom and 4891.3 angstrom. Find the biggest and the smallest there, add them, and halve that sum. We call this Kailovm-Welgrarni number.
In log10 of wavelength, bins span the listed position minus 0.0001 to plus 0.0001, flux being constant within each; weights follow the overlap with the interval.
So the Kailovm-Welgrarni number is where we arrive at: 12.0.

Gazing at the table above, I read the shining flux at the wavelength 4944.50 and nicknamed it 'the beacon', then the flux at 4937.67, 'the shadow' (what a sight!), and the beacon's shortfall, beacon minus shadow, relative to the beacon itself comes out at 0.084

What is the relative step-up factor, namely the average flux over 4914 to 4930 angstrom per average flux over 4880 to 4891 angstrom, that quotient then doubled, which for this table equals 1.88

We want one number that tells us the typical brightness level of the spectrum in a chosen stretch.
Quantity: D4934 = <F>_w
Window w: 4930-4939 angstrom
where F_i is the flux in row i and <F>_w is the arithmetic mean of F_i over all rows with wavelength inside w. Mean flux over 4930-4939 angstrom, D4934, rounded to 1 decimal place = 12.2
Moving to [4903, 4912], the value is 12.6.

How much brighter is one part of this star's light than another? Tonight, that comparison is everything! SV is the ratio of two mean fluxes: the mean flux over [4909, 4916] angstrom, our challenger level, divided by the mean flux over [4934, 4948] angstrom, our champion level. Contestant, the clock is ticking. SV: 0.97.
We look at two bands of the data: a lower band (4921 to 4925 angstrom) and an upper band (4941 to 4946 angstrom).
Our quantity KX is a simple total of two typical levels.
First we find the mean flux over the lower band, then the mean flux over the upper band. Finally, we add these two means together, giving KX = 23.3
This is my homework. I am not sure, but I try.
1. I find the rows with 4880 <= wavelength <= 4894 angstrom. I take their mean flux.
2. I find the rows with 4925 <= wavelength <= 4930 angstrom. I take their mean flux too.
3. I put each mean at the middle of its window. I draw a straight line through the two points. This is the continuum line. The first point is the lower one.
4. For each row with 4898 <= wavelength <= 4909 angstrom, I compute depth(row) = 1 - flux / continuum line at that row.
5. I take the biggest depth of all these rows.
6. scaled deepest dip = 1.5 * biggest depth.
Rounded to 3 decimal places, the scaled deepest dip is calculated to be 0.094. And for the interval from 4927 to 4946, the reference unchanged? 0.064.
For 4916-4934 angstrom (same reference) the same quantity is 0.180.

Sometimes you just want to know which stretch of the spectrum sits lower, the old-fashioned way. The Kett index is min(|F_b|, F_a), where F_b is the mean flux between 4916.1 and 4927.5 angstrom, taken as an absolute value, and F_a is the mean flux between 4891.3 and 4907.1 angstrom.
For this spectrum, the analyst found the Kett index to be 11.1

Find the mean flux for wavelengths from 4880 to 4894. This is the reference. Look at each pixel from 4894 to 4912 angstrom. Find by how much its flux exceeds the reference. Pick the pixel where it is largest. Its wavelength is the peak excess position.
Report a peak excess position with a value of 4908.20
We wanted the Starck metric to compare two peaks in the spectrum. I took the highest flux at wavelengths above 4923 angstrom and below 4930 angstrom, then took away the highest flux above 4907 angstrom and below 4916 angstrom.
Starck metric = -1.13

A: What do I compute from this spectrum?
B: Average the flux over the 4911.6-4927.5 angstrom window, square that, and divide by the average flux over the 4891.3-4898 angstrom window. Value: 10.6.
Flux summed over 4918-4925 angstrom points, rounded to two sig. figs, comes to 32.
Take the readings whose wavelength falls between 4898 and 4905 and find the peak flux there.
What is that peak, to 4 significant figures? 12.07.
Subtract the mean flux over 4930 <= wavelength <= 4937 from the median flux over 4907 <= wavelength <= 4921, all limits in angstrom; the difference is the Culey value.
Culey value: -0.6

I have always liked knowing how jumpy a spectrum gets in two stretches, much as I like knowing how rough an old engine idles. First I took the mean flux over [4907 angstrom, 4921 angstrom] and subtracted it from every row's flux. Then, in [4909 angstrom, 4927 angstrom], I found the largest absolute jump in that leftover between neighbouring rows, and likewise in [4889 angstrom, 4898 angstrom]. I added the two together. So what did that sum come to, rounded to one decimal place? 1.1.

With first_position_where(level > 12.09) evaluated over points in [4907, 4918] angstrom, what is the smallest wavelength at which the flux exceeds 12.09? 4908.20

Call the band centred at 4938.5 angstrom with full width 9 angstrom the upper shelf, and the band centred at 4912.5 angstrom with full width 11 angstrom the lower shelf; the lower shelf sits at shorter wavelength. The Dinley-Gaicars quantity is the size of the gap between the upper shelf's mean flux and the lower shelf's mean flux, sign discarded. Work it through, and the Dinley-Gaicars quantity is 0.3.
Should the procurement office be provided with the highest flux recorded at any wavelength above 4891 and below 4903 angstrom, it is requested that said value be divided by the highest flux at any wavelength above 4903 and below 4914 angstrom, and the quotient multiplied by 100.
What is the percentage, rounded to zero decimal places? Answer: 91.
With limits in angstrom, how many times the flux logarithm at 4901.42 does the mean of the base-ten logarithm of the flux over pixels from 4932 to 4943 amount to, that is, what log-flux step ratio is 1.02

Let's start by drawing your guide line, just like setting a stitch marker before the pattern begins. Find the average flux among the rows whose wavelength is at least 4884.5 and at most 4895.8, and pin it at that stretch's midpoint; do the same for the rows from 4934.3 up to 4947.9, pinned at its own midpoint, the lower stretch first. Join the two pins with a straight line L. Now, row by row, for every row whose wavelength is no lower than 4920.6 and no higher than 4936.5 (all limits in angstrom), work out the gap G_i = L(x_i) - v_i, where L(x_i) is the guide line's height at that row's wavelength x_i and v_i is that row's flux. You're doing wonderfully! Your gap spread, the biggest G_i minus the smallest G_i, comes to 1.93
